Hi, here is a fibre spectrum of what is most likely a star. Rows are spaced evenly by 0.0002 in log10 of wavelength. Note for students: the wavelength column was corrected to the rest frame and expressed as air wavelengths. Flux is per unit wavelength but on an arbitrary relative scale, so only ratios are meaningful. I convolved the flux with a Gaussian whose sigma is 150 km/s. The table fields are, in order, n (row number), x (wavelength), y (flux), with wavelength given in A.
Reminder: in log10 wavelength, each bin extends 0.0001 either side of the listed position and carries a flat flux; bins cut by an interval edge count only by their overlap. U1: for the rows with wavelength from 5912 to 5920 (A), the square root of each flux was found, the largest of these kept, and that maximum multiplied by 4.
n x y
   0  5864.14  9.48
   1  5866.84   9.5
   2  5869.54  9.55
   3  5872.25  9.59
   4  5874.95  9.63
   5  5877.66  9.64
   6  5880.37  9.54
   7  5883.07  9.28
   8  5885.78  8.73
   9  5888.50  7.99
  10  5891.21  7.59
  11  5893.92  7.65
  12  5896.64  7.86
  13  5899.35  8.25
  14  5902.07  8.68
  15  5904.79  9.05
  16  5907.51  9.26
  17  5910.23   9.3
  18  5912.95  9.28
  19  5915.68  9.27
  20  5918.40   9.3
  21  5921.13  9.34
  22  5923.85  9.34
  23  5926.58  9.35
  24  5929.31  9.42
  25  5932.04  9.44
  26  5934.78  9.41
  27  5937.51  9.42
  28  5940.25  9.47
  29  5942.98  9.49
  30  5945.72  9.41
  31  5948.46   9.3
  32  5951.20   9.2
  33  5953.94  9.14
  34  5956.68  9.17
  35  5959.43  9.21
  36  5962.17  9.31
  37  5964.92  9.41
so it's 12.20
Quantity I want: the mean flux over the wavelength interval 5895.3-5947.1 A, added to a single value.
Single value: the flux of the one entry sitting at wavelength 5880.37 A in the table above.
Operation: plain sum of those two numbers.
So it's 18.7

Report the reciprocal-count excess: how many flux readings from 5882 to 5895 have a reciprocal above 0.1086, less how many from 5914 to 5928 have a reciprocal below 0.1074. 1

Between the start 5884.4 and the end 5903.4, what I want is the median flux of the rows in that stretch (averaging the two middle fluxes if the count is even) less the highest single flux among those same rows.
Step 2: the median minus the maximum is -0.74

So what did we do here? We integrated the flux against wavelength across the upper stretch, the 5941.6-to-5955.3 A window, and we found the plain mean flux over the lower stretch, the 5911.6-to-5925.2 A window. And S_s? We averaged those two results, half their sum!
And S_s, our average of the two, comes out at 68.4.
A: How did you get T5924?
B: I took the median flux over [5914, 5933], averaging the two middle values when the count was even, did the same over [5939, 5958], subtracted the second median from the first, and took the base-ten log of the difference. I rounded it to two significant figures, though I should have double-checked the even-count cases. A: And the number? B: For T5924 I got -1.4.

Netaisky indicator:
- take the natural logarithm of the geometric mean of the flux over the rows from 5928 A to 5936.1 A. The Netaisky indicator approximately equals 2.24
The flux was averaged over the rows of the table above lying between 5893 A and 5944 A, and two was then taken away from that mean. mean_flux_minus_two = 7.1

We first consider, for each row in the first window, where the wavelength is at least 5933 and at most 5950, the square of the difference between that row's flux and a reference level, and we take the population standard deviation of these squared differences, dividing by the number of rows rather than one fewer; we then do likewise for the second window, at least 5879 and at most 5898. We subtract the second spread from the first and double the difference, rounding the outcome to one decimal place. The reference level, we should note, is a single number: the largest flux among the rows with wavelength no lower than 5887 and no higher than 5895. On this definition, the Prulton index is -1.4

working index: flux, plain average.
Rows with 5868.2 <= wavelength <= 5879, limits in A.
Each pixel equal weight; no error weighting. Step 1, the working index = 9.60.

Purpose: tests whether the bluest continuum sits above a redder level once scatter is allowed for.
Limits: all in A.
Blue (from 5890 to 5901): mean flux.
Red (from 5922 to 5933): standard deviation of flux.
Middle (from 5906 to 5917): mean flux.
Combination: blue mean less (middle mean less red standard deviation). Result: -1.4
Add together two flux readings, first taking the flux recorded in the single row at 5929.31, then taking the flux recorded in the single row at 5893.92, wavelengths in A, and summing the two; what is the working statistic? 17.1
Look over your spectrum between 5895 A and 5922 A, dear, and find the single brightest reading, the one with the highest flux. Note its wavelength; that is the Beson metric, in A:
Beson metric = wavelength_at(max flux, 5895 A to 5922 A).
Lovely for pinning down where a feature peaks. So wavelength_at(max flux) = 5921.13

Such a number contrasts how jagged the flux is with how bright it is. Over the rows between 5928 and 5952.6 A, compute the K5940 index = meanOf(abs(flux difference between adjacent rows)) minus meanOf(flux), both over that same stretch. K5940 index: -9.3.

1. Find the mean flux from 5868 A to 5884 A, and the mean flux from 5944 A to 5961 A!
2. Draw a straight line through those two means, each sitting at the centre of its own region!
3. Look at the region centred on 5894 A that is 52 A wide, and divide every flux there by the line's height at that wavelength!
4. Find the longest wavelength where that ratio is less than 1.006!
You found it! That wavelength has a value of 5918.40 A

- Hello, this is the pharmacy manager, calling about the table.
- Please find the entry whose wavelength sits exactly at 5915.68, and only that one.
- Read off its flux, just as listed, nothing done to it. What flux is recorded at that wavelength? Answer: 9.27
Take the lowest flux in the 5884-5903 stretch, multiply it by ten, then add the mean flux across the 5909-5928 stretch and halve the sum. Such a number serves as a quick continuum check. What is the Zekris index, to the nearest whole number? 43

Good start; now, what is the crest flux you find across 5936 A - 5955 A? 9.49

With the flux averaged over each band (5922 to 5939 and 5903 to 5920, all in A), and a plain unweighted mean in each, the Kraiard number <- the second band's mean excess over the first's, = -0.2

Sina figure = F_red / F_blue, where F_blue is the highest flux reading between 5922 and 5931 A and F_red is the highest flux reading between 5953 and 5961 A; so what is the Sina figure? 0.98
